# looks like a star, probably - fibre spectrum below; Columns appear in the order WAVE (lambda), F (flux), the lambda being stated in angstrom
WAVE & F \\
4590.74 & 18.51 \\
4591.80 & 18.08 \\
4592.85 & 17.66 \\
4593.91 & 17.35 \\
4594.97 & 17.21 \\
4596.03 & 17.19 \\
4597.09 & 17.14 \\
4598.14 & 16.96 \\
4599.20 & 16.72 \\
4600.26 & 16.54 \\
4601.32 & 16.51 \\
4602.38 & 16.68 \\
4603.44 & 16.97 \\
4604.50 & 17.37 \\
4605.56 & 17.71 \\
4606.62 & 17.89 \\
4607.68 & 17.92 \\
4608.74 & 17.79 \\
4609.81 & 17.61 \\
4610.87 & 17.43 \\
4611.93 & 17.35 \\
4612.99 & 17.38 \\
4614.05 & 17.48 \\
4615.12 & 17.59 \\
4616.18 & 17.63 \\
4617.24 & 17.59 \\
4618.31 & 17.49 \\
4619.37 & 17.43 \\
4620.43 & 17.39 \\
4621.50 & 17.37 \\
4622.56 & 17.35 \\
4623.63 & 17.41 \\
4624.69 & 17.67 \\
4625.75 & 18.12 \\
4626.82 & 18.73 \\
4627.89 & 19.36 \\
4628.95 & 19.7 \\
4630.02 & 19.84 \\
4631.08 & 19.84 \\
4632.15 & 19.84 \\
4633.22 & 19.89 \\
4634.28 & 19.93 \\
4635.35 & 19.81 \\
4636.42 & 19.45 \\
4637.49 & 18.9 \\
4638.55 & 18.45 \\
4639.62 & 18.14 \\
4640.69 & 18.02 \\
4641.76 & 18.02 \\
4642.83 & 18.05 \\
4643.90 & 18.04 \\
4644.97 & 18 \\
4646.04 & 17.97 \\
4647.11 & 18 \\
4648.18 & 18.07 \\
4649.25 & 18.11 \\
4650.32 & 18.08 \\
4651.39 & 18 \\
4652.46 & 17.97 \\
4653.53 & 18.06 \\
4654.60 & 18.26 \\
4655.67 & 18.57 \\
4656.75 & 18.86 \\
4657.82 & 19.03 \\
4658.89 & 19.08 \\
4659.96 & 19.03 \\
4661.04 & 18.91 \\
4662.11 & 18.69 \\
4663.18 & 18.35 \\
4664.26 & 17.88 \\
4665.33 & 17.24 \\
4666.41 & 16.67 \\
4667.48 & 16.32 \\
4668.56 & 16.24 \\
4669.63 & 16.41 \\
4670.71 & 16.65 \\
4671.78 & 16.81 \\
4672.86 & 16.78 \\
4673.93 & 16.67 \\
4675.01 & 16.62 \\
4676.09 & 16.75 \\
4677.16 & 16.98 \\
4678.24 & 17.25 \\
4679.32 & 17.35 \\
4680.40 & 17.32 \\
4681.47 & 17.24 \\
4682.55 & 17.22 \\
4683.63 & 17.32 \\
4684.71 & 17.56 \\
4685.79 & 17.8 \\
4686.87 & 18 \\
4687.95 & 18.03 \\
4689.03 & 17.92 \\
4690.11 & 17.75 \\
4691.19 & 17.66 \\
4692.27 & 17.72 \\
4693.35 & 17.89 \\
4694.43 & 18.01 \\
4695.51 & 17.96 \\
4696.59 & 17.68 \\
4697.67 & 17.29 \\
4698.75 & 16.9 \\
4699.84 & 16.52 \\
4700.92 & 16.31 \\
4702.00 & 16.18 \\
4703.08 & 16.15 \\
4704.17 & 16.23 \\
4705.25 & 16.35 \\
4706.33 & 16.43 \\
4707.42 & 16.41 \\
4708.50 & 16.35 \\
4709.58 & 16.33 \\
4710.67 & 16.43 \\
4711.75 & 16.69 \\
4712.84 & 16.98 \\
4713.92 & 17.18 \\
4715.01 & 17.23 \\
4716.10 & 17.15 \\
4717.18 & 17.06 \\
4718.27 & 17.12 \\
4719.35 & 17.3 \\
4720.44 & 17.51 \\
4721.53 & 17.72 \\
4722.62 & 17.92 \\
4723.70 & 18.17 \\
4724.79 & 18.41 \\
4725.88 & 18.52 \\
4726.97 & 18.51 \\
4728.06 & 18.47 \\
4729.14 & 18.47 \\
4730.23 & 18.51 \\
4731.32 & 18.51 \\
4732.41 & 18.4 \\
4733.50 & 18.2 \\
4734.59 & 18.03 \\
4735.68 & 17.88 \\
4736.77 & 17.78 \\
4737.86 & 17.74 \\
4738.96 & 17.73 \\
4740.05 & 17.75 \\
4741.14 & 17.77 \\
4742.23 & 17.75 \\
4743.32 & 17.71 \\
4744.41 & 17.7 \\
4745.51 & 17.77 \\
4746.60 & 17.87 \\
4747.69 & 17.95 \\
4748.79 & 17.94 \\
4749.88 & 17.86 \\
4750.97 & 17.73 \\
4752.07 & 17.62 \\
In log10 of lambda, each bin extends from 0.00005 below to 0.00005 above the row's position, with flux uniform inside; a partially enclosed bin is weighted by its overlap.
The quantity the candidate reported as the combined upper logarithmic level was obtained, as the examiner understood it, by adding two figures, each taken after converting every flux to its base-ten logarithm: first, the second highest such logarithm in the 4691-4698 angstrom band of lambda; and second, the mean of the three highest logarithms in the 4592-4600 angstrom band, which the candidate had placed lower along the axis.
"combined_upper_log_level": 2.49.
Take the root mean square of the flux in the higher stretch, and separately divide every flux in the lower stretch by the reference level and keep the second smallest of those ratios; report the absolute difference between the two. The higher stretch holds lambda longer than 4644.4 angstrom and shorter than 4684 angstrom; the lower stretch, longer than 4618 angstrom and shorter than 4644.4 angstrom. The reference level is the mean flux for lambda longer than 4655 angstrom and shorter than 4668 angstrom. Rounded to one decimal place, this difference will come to 16.7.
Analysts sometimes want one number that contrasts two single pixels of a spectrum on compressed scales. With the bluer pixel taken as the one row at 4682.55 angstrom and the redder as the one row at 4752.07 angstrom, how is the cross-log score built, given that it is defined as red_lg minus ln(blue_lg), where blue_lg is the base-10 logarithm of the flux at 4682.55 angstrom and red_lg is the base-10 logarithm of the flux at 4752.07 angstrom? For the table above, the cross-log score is 1.03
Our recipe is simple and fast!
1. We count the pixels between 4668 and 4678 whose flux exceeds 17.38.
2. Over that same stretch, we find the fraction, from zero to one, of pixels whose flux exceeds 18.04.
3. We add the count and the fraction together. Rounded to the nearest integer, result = 0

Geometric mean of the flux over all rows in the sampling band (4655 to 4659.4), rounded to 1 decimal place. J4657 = 18.9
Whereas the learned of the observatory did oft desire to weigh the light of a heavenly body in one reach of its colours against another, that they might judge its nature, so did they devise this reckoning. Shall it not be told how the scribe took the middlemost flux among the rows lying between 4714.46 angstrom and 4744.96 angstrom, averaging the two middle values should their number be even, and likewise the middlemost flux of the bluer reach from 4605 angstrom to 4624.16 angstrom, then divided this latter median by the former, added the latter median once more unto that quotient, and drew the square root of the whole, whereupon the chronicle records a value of 4.30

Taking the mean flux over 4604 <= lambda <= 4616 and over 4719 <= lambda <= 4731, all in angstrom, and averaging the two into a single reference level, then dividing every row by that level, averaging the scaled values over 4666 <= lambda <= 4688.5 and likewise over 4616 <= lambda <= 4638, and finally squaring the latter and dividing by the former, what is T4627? 1.14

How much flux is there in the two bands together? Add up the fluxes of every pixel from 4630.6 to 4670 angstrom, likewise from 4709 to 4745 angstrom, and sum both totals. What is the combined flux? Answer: 1263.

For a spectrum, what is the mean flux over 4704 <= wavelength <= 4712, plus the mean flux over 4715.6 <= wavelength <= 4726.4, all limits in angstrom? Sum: 34.1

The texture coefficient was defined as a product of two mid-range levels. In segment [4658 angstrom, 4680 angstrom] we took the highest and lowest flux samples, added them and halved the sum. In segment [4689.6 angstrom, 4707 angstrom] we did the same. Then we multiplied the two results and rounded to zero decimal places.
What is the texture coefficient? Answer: 302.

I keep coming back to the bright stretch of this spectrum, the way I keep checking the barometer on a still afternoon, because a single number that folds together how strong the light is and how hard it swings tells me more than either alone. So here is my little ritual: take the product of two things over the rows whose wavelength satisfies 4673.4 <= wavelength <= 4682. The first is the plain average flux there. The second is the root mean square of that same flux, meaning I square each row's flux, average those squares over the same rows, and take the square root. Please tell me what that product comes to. 290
